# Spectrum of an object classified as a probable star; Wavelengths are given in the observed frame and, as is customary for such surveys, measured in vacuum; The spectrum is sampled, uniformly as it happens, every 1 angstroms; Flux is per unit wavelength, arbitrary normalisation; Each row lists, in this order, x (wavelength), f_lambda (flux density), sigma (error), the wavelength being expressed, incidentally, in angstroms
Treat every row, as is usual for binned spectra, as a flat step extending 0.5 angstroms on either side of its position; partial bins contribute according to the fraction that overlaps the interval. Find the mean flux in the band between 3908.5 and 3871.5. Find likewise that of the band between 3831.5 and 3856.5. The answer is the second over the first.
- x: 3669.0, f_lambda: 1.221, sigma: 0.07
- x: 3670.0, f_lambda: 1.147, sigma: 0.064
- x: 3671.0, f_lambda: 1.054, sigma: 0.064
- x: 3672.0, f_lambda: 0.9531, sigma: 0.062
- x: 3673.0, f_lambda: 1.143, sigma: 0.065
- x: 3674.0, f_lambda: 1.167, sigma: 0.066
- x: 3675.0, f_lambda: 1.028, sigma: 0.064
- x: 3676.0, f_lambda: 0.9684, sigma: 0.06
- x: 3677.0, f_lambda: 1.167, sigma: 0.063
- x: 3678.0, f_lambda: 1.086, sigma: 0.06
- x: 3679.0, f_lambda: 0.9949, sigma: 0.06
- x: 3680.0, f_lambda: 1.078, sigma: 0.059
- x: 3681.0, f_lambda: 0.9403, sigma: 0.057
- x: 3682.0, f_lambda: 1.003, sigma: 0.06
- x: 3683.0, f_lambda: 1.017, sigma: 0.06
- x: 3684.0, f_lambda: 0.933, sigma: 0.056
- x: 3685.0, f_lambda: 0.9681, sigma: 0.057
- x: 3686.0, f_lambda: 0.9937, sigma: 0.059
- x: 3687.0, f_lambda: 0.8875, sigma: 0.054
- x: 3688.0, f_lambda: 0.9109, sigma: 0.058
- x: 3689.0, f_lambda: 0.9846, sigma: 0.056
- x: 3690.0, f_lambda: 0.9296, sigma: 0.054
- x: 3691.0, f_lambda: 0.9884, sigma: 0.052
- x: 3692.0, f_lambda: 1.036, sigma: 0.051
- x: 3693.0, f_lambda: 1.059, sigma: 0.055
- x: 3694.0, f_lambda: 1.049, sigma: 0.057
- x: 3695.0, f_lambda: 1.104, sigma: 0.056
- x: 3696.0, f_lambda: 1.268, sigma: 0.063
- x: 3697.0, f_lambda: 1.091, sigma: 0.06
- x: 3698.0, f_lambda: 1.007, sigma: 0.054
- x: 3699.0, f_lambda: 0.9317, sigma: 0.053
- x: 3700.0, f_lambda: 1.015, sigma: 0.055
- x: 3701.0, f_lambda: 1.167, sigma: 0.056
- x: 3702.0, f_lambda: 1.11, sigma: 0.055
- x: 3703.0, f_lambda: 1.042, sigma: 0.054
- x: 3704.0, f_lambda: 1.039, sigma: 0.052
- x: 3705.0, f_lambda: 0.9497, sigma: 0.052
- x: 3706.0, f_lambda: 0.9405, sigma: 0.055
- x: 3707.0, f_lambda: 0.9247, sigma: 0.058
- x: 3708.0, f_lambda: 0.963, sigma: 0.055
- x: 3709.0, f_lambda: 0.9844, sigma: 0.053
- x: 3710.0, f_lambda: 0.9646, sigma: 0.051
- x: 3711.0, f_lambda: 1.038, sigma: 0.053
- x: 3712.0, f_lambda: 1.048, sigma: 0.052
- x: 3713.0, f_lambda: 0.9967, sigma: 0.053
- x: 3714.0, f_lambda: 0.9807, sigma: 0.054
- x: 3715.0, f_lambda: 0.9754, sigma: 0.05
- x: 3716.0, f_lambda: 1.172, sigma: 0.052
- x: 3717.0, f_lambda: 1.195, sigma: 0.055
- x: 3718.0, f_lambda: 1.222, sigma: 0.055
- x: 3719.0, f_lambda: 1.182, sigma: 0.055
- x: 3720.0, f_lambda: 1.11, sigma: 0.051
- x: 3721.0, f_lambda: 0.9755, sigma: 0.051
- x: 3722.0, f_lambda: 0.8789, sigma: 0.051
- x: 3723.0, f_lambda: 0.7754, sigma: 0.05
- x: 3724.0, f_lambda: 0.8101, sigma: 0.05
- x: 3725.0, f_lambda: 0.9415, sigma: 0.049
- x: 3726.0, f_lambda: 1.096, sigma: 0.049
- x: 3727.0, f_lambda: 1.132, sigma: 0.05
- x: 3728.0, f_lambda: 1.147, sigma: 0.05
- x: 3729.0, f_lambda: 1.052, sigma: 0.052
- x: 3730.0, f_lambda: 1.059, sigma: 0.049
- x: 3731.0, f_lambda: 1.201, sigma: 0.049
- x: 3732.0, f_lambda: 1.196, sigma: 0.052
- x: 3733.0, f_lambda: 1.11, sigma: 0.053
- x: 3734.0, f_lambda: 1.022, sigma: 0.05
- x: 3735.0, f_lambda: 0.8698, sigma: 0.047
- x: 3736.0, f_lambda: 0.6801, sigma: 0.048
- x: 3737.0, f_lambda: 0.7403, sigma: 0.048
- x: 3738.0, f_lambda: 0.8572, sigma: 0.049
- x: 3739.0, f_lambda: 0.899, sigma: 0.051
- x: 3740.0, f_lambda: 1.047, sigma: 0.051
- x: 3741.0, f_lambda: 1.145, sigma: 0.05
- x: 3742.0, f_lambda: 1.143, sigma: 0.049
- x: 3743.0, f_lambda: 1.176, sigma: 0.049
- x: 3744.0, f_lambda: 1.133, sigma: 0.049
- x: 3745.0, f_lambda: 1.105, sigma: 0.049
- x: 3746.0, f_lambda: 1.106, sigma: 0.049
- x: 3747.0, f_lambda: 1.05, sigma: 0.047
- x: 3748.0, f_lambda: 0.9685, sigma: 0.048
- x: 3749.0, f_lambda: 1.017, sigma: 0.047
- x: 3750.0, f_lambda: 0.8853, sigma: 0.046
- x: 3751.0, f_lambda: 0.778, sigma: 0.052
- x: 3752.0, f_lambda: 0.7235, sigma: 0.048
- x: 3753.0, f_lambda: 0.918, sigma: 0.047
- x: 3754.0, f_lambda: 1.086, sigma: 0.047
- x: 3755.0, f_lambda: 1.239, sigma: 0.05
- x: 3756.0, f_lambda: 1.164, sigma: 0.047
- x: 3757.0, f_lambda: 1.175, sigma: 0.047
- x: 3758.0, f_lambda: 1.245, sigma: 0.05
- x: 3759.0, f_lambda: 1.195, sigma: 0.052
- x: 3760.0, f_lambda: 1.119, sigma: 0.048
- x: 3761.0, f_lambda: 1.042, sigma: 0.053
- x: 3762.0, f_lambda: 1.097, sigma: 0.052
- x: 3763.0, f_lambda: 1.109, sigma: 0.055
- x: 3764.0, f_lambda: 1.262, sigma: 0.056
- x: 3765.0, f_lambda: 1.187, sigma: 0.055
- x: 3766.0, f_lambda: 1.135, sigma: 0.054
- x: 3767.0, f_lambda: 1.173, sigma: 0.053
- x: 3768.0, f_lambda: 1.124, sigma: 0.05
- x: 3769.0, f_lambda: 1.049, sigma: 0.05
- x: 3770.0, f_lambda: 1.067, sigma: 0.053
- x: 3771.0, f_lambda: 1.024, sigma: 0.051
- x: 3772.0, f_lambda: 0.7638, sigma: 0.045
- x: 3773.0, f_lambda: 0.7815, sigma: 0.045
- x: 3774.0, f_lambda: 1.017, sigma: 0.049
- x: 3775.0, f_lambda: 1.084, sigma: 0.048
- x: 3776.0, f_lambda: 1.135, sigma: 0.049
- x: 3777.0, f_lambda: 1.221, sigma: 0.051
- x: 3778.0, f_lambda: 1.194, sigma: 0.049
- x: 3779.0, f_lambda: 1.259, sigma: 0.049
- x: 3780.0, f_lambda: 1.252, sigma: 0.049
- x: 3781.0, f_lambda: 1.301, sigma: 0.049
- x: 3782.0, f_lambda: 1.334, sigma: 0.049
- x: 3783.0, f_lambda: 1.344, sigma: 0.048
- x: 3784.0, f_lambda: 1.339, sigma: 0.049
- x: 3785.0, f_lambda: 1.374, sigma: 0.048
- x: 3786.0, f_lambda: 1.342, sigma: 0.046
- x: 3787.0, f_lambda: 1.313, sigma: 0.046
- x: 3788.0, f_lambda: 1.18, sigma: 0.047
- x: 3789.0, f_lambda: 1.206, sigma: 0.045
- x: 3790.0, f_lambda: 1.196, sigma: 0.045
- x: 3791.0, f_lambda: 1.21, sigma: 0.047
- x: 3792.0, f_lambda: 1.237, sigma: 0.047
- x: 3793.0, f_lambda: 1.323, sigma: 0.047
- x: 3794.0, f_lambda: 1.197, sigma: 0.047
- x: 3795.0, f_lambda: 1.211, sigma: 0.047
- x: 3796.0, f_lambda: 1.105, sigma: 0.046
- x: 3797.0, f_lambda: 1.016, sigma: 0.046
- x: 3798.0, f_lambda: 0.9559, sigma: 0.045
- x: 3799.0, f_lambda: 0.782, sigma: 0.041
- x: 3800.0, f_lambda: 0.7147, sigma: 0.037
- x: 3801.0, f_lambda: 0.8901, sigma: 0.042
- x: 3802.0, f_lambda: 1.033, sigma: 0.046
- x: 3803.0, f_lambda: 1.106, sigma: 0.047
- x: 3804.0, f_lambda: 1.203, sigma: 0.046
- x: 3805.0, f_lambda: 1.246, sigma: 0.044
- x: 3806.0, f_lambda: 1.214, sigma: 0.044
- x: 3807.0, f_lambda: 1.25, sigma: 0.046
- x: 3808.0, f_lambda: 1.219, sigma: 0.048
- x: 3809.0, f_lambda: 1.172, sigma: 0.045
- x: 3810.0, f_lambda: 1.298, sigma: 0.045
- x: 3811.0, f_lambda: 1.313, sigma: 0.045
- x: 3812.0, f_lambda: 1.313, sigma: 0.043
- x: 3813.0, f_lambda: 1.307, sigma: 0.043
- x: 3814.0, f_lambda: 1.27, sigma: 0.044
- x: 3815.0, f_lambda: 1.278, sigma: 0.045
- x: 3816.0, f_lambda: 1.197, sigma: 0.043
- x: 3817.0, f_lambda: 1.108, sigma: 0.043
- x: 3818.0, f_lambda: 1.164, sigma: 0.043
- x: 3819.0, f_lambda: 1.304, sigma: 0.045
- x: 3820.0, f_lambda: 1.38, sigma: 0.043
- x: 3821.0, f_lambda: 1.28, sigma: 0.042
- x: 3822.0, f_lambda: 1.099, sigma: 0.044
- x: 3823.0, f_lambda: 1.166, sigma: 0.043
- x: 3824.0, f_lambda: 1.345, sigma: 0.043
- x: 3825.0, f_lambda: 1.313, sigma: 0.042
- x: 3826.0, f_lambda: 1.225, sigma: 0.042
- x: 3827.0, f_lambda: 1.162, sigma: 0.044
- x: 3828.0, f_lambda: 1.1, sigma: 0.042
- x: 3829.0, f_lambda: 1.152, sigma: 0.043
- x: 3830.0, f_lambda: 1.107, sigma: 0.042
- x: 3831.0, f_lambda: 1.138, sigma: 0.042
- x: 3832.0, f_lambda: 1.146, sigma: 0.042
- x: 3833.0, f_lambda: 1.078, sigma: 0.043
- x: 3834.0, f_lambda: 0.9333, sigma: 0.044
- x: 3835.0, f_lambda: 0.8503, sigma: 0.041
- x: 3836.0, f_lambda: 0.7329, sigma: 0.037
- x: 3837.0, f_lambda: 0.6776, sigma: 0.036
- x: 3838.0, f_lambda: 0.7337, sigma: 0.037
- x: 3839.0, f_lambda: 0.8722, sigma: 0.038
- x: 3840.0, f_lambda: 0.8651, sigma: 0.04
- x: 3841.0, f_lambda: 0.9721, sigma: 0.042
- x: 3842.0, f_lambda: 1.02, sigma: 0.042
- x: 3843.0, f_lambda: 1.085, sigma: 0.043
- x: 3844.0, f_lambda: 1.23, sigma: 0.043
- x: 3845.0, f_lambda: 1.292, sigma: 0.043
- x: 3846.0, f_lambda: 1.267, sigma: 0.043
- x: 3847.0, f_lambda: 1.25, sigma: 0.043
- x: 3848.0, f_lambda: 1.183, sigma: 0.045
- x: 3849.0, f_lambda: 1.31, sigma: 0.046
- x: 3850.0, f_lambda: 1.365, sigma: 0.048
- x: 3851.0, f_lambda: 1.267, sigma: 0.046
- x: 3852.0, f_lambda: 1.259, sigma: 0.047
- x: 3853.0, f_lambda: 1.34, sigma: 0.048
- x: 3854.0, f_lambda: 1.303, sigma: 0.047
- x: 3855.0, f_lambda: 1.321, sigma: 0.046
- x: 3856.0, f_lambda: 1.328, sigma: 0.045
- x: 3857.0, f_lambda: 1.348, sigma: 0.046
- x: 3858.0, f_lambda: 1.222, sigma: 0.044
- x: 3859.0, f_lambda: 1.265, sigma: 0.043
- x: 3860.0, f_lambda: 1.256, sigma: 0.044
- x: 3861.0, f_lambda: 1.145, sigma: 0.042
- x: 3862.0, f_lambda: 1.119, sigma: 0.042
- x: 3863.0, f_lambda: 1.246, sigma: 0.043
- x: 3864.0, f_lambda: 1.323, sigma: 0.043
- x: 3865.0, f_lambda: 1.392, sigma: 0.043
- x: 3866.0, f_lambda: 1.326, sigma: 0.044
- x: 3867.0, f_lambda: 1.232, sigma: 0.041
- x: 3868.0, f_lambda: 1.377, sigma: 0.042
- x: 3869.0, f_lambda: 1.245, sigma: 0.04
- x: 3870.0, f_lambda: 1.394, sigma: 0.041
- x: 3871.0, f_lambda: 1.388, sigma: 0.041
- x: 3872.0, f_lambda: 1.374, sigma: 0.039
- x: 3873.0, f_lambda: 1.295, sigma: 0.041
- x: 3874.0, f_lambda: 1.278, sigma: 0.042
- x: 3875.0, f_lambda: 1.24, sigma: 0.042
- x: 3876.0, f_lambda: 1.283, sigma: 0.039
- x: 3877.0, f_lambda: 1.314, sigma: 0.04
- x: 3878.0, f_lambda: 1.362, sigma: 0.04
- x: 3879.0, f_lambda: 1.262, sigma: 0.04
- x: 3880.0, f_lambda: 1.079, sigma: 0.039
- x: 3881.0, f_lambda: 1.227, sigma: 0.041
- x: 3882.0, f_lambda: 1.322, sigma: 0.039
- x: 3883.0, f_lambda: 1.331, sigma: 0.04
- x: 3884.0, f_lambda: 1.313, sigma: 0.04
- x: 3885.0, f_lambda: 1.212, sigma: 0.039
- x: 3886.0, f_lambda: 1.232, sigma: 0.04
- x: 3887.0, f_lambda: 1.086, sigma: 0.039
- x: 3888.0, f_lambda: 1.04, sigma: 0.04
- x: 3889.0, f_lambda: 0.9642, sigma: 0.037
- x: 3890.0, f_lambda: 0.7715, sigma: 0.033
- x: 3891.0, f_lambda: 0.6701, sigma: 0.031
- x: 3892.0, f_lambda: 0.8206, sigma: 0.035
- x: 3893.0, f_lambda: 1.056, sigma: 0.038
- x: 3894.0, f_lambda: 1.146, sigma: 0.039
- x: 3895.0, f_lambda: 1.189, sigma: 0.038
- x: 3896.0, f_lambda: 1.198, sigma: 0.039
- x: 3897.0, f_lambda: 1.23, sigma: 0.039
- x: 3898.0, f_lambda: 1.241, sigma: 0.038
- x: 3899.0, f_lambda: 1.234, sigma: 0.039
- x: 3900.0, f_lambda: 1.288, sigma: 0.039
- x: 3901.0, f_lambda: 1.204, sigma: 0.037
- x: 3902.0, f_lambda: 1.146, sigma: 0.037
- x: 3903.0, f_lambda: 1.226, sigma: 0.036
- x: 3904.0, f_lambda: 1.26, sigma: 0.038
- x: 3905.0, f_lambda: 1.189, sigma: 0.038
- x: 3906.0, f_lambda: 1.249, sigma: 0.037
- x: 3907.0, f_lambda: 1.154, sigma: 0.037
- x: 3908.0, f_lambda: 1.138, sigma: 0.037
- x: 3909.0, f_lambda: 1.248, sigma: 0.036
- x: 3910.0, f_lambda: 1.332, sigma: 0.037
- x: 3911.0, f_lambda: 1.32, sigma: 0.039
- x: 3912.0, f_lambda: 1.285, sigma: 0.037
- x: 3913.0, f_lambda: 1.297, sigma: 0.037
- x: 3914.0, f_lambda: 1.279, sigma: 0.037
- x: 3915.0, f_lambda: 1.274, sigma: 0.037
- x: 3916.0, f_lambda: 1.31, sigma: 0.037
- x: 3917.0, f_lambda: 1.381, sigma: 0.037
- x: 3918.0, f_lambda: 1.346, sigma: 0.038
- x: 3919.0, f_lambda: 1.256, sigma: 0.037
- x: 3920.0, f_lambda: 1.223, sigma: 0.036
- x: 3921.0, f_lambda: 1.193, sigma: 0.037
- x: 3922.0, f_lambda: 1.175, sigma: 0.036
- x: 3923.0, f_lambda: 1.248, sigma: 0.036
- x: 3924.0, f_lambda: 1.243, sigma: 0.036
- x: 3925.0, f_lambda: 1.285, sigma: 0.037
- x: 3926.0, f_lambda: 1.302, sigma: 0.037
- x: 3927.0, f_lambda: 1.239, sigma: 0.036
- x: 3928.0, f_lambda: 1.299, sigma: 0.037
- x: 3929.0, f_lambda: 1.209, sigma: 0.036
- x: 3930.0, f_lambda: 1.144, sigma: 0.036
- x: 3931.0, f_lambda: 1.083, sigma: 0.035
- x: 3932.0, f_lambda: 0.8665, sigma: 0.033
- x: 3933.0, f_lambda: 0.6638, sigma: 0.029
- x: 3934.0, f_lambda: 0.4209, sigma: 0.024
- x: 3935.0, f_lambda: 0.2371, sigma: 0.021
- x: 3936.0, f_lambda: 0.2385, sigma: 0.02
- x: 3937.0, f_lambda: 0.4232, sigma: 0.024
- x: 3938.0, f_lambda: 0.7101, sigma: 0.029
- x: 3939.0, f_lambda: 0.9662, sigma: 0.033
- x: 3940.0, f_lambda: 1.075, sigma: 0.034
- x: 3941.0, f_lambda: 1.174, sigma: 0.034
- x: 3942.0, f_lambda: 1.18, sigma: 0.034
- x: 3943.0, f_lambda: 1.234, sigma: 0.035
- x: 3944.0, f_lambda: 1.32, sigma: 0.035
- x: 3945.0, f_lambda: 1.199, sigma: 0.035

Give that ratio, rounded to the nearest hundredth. 0.94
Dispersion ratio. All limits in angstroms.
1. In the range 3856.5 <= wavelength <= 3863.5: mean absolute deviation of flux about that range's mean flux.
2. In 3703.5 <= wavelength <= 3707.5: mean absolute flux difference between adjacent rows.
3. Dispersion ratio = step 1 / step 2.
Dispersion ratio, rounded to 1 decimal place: 1.5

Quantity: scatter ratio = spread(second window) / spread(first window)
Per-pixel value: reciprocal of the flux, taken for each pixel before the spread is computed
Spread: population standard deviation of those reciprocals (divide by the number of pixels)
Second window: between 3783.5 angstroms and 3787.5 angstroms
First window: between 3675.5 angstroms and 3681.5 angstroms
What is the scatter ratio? 0.2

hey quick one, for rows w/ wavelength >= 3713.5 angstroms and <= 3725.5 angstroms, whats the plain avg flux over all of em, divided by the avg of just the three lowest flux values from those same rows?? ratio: 1.2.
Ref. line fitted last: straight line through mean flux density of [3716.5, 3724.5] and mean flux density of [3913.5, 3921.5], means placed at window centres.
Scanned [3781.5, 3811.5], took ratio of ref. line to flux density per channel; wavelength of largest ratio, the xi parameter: 3800.0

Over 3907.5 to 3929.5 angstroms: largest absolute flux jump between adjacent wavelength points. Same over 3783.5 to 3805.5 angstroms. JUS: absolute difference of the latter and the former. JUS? 0.065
